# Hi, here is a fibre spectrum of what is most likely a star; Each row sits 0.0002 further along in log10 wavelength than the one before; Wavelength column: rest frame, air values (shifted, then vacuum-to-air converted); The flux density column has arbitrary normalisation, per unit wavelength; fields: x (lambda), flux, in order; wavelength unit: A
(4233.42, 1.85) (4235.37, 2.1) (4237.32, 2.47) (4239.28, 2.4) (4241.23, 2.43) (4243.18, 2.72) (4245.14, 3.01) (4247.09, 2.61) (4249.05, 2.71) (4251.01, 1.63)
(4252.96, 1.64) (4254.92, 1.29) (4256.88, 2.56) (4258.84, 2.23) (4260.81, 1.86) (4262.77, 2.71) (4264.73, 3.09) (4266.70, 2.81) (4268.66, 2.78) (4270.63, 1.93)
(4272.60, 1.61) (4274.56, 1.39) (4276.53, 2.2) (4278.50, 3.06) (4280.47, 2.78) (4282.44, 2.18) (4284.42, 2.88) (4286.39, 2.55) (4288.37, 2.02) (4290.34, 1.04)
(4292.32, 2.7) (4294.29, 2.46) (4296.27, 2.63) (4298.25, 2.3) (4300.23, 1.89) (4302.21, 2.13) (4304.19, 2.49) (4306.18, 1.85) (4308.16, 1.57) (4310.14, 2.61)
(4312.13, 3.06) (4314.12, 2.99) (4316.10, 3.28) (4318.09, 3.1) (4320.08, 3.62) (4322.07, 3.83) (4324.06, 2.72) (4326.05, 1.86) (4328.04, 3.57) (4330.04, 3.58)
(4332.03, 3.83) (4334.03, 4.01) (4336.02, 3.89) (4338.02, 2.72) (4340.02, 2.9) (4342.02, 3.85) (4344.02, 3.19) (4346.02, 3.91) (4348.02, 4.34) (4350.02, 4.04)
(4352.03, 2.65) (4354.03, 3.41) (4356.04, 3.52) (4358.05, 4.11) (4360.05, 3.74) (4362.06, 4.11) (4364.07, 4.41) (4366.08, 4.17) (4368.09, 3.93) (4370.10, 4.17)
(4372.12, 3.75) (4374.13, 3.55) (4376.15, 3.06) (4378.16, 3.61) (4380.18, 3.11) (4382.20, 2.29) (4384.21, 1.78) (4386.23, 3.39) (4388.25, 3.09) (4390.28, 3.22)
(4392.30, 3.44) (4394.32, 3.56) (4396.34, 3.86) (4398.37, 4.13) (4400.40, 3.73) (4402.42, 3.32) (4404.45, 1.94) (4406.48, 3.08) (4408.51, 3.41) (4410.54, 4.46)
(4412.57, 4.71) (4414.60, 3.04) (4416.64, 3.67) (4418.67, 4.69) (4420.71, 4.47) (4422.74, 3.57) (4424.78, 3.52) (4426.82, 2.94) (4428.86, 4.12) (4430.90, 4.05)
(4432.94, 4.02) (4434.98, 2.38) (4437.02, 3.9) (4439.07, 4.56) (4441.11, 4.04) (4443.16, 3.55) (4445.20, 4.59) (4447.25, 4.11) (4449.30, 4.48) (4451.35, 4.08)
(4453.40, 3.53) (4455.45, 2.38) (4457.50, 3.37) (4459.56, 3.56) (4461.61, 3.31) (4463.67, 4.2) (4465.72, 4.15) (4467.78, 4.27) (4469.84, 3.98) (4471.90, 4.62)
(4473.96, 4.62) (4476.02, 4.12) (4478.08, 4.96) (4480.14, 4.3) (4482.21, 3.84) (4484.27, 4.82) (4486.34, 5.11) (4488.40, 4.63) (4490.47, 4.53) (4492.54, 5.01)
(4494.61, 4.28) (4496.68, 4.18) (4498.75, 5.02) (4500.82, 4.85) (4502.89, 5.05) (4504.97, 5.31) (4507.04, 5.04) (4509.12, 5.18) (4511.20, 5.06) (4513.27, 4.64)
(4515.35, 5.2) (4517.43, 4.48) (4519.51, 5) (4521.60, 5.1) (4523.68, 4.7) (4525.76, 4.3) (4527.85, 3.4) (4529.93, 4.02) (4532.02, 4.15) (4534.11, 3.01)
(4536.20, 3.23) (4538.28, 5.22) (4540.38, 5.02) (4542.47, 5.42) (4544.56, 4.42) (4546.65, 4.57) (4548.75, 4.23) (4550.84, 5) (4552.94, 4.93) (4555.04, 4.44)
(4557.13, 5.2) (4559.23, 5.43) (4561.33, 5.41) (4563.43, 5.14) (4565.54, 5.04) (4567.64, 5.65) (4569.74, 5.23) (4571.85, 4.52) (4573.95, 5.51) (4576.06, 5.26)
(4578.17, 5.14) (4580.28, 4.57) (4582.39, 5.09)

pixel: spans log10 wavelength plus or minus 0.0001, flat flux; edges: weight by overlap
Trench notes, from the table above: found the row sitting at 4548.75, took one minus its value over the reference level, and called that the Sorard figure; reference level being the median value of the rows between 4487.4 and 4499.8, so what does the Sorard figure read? 0.08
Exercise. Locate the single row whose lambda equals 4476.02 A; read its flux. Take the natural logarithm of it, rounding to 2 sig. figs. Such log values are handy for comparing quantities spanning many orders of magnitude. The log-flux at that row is 1.4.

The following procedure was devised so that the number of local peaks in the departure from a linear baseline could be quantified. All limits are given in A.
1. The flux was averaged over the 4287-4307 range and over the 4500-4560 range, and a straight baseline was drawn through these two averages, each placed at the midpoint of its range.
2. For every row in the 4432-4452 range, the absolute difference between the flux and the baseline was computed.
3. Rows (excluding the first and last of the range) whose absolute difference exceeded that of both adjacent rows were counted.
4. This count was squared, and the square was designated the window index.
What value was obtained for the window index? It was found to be 16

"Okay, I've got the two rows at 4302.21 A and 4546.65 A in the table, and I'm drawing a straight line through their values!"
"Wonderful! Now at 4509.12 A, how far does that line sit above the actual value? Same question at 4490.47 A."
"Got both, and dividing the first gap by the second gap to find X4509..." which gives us 1.9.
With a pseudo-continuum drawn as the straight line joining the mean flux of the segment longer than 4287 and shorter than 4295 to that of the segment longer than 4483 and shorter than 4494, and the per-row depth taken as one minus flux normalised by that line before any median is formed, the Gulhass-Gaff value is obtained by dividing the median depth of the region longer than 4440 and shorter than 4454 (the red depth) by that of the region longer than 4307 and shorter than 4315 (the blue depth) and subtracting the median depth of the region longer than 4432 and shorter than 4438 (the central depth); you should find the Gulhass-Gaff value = -0.2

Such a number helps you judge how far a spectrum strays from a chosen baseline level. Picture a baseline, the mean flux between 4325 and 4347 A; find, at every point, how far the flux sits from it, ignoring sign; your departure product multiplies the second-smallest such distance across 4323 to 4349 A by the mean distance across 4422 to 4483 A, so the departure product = 0.13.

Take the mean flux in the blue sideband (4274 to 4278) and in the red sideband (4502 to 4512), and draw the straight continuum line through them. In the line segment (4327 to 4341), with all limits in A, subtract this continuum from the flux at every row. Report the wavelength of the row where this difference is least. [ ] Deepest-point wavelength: 4338.02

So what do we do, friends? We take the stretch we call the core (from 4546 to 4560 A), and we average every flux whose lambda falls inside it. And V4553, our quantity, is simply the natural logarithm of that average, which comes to 1.6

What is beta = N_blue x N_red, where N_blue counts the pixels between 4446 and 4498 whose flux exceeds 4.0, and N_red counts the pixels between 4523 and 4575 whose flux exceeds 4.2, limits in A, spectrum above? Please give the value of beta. 360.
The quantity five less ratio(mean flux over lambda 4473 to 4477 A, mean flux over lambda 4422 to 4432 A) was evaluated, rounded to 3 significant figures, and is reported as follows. 3.80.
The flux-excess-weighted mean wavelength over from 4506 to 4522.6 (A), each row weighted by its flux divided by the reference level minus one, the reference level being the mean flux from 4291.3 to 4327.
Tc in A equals 4514.2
